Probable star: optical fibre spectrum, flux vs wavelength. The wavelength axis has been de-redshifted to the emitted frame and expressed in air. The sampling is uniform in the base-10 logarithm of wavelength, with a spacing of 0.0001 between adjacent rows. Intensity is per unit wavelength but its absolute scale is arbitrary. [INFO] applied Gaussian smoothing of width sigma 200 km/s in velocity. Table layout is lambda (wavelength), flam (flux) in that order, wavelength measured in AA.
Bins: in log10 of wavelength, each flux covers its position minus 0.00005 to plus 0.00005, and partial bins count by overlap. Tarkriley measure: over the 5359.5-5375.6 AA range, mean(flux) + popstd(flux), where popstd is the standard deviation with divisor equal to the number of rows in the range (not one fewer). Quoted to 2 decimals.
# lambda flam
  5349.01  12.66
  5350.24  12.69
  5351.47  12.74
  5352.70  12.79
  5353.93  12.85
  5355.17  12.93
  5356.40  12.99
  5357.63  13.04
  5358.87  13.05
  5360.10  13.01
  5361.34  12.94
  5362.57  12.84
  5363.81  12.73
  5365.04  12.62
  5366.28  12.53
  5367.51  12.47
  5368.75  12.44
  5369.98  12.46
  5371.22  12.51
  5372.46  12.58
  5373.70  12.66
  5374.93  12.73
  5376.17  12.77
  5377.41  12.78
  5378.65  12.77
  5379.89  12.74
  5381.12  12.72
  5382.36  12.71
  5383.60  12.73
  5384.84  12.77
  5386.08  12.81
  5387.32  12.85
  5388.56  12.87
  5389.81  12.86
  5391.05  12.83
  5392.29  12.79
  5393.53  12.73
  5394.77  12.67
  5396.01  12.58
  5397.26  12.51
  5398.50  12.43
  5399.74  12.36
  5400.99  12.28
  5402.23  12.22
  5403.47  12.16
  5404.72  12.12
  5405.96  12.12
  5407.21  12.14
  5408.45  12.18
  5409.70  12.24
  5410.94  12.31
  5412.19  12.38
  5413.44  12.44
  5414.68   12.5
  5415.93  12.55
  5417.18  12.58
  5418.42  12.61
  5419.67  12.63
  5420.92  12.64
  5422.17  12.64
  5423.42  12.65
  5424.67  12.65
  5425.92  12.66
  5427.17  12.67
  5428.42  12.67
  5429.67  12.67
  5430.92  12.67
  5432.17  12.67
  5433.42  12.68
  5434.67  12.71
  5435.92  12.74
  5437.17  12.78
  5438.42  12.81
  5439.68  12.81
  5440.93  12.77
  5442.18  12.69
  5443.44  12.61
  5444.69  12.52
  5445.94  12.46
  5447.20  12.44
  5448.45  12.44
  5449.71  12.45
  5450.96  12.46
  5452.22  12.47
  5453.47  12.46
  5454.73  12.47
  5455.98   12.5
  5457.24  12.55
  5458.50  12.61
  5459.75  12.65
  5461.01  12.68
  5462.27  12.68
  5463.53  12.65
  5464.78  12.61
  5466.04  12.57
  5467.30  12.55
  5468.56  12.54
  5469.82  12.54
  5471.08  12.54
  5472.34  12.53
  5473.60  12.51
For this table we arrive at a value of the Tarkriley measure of 12.83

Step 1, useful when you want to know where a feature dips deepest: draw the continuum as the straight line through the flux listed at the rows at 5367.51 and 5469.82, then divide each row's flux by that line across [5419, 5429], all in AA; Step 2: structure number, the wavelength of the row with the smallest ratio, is 5419.67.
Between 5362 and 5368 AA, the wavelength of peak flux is 5362.57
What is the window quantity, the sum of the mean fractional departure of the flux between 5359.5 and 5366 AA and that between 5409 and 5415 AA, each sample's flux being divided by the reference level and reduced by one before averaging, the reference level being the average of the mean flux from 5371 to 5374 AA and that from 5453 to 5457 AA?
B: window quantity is 0.011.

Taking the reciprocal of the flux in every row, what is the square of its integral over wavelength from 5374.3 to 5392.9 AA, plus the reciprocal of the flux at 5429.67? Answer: 2.2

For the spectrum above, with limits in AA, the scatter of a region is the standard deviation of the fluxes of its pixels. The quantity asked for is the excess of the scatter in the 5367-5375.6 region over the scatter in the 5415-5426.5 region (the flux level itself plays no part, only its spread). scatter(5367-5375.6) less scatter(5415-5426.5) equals 0.07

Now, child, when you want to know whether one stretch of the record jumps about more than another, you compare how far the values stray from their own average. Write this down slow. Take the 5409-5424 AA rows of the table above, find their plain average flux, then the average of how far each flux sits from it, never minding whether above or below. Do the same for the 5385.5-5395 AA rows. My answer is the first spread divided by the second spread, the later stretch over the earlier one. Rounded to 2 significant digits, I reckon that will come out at 2.2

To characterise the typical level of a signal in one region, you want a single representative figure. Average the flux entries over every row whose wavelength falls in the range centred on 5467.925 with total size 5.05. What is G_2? 12.5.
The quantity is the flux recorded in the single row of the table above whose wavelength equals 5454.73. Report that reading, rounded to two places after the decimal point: 12.47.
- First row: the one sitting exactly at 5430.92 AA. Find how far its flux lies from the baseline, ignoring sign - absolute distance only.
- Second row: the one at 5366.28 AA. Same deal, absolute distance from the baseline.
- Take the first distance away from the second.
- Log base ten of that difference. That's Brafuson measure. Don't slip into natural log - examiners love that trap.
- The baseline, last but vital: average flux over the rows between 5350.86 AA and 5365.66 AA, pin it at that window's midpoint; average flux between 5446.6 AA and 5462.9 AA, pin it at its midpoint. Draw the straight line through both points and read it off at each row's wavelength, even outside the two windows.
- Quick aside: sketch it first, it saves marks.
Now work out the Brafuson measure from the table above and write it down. -0.58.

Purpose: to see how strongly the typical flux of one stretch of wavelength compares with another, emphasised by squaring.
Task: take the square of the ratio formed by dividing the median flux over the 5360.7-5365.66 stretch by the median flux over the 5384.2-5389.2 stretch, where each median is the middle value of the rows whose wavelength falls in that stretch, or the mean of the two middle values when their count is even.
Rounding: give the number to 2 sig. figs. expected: 0.99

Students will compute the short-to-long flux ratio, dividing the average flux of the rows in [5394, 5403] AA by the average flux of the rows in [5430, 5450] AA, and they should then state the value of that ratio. 0.98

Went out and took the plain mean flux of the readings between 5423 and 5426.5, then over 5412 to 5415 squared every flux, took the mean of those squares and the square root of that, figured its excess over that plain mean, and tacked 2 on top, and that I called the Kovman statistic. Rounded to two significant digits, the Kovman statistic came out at 1.8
